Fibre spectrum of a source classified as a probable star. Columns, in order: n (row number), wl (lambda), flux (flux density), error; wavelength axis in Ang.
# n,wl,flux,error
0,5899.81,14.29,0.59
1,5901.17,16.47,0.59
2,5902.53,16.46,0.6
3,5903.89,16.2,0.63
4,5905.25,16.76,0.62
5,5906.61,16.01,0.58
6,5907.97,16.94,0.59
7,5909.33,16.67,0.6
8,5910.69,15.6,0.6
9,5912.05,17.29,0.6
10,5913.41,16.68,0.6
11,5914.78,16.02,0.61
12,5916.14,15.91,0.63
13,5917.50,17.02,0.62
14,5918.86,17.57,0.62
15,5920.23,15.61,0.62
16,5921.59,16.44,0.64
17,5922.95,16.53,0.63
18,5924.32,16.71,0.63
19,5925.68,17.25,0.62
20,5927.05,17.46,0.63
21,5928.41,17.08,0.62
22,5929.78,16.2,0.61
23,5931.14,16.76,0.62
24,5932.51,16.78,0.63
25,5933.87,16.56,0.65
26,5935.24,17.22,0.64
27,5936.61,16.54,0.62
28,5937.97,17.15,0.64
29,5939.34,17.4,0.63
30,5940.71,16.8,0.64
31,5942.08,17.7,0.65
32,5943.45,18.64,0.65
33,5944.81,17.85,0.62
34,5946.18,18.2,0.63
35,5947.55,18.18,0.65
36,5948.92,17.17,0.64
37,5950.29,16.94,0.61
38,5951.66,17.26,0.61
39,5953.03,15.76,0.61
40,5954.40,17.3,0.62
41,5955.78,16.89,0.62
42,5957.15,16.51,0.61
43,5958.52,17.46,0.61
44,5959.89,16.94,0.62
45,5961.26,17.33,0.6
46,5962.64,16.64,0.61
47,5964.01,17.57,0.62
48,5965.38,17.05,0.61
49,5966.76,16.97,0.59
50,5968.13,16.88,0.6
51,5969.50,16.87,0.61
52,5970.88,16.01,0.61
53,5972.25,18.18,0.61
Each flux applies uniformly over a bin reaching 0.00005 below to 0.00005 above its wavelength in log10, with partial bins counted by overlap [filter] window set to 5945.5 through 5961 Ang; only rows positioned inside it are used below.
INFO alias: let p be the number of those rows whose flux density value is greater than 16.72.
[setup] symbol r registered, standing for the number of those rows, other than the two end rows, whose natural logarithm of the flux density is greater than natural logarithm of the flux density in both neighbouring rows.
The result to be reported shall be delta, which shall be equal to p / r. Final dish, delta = 3.00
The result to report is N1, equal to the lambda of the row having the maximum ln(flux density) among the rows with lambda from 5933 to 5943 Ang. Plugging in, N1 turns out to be 5942.08 Ang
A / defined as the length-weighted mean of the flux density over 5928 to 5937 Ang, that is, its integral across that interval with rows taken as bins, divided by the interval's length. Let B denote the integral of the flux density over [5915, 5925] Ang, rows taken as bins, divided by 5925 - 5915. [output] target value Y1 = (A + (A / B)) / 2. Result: 8.87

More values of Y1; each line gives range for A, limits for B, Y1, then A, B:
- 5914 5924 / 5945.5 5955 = 8.70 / 16.4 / 17.3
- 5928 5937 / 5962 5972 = 8.86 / 16.7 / 16.9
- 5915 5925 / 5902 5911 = 8.77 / 16.5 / 16.4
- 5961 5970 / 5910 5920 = 9.03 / 17.0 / 16.5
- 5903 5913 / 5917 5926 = 8.75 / 16.5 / 16.7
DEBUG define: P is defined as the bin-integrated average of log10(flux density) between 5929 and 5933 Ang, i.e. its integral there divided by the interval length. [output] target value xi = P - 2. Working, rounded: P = 1.22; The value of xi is -0.781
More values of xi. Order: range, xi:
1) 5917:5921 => -0.778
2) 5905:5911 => -0.785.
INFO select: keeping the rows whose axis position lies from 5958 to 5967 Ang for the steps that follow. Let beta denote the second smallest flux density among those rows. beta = 16.94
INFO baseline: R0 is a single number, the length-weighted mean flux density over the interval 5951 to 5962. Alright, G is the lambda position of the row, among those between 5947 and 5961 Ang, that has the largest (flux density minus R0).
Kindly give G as 5947.55 Ang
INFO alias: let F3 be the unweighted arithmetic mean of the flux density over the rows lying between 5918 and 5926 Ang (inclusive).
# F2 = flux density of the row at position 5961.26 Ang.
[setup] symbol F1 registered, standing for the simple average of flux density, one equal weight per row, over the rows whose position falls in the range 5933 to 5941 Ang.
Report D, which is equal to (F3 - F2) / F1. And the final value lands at -0.04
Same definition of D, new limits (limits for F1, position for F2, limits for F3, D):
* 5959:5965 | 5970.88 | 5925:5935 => 0.05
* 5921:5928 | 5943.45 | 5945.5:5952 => -0.06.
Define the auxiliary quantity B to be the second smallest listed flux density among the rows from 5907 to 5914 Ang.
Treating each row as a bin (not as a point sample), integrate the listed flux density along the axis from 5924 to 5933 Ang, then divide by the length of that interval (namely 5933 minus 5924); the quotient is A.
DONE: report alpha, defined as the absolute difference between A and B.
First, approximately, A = 16.9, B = 16.67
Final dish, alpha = 0.23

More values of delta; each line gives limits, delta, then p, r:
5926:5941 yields 2.67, 8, 3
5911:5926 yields 4.00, 4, 1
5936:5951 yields 3.33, 10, 3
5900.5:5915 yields 1.00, 3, 3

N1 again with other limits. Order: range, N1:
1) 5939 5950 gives 5943.45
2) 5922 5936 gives 5927.05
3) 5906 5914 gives 5912.05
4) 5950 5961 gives 5958.52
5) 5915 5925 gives 5918.86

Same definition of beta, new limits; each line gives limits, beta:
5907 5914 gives 16.67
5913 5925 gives 15.91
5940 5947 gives 17.7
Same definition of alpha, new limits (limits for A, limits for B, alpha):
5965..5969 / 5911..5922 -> 1.05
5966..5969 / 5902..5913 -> 0.93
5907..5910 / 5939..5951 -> 0.21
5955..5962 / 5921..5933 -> 0.57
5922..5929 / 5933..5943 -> 0.43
